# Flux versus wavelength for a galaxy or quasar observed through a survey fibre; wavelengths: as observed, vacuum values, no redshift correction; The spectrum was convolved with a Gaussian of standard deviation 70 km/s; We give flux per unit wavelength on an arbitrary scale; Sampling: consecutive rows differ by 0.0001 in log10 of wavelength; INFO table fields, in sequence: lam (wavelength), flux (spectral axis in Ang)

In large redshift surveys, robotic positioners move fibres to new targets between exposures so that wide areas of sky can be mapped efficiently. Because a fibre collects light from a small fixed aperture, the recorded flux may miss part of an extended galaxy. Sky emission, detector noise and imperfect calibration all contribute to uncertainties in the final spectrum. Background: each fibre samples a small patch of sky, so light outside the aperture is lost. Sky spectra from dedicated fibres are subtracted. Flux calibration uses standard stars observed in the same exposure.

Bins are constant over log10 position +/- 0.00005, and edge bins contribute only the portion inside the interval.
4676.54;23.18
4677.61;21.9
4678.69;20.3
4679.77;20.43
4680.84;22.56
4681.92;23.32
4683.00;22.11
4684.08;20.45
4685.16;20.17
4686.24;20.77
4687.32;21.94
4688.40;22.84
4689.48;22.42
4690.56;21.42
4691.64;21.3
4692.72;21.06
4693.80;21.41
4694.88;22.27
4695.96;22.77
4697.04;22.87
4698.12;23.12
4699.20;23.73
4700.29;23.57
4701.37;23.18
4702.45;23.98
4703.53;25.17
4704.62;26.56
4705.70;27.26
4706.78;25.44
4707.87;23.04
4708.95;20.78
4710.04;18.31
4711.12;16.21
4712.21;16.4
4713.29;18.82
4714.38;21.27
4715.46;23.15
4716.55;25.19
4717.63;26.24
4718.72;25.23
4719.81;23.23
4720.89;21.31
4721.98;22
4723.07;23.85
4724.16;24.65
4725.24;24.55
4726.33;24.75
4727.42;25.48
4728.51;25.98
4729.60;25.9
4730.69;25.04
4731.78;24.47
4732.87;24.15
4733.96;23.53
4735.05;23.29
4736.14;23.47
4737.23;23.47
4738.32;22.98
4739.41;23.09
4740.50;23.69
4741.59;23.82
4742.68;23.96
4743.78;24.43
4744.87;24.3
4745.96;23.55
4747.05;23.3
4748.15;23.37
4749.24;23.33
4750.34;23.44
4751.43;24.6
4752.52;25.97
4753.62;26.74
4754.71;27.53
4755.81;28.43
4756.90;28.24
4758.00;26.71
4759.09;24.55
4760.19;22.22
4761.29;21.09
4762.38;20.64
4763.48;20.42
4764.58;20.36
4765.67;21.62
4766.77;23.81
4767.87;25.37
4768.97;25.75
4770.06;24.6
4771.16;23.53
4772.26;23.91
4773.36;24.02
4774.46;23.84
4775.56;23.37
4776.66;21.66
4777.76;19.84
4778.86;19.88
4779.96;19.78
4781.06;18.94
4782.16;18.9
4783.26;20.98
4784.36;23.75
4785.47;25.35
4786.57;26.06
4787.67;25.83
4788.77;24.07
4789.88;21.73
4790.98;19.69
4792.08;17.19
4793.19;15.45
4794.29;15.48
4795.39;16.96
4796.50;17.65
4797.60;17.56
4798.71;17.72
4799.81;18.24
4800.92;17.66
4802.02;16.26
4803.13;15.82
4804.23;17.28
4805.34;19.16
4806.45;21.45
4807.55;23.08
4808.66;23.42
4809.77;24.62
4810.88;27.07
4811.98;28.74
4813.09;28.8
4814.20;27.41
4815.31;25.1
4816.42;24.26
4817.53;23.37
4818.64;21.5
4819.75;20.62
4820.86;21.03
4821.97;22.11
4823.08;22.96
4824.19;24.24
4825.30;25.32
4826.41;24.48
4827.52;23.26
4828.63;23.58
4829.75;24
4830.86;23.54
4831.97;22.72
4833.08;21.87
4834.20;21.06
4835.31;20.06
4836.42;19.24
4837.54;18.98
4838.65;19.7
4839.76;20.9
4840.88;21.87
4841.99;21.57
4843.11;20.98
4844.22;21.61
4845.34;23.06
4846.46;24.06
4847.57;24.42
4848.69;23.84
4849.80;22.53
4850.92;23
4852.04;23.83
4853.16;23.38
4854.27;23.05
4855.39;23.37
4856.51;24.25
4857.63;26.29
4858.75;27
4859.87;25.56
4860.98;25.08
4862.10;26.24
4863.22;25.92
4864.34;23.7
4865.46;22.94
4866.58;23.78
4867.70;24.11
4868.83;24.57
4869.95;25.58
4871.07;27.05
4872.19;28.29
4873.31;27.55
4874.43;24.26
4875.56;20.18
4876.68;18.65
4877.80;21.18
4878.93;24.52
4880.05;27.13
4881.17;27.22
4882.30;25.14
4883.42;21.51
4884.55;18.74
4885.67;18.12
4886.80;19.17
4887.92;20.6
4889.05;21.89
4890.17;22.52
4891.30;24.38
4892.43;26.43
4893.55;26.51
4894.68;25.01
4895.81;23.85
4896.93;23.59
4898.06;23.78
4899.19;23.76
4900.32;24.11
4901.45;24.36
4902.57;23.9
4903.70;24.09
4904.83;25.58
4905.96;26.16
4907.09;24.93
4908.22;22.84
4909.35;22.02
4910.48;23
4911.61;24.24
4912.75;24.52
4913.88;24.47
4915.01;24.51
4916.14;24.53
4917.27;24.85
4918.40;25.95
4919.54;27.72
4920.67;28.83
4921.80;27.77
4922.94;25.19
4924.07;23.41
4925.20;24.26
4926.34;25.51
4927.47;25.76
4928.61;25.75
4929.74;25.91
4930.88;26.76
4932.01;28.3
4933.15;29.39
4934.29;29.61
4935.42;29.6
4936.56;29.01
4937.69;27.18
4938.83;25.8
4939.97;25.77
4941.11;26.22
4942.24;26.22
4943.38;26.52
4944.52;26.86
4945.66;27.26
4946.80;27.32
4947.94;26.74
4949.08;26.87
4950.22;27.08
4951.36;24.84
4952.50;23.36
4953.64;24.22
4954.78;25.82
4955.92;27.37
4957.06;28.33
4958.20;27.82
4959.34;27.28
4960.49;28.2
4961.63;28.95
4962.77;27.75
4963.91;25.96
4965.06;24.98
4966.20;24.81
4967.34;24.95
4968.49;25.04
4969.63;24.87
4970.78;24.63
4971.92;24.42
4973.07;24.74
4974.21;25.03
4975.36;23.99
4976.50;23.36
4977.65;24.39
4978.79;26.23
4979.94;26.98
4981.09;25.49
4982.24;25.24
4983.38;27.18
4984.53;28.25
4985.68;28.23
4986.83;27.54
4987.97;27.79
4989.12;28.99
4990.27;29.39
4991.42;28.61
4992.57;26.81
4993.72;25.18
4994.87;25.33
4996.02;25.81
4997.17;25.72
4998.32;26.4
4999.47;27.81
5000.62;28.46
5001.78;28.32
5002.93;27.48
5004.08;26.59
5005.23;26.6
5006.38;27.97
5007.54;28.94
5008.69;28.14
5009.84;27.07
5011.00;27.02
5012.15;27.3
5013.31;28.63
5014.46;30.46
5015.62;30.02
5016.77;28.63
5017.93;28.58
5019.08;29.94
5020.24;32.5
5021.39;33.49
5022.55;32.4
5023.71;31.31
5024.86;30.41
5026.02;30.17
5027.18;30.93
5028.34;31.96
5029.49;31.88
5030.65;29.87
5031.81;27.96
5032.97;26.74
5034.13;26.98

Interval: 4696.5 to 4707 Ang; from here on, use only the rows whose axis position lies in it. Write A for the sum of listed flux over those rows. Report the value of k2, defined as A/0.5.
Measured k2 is 490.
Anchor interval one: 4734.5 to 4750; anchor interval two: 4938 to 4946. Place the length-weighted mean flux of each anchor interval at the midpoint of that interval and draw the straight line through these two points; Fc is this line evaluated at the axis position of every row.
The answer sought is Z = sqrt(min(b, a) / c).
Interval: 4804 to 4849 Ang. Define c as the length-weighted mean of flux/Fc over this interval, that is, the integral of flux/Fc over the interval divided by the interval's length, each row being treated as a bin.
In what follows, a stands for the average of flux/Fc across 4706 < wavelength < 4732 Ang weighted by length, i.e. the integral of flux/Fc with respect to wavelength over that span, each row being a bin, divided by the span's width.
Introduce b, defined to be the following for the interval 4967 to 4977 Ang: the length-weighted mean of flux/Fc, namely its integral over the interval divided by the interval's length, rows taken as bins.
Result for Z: 1.00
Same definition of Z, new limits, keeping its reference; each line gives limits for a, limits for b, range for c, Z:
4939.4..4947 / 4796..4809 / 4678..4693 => 0.90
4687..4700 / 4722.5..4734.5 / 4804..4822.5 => 1.01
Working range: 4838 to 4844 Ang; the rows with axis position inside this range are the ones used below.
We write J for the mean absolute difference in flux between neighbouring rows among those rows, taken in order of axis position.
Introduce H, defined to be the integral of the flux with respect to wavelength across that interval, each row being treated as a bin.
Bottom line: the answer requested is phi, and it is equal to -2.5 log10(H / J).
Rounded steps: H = 126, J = 0.8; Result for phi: -5.5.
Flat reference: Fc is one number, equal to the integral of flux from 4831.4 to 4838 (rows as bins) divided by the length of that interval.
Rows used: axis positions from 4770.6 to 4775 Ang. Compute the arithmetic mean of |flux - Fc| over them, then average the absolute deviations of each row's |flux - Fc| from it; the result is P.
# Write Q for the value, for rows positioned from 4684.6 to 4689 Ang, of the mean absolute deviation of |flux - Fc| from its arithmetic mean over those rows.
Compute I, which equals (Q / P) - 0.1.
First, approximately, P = 0.15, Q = 0.70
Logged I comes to 5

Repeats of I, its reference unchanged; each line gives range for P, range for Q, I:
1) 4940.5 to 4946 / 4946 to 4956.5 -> 3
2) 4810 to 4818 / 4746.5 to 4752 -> 0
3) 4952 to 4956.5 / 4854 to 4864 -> 1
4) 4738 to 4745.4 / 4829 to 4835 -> 2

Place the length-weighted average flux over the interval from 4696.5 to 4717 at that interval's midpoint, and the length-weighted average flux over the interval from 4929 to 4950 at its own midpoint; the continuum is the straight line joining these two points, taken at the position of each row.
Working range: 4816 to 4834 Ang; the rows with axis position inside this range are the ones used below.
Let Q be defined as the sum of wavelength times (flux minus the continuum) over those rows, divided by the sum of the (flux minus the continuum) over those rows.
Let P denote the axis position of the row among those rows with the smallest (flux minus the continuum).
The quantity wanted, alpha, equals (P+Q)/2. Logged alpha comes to 4822.0 Ang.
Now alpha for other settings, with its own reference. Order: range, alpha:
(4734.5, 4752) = 4741.2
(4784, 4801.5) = 4794.7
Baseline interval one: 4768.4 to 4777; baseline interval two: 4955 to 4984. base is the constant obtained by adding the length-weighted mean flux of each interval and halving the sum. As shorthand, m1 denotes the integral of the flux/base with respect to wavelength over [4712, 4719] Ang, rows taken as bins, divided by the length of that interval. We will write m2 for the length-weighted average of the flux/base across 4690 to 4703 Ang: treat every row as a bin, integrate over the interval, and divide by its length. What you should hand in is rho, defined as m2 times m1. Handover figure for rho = 0.82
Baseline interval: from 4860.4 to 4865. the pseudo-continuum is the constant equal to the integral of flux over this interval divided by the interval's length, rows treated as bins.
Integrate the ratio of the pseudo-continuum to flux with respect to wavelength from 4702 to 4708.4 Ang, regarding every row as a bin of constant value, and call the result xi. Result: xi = 6.4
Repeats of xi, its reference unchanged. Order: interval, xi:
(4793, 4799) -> 9.0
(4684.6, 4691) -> 7.5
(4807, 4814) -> 6.8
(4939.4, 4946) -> 6.3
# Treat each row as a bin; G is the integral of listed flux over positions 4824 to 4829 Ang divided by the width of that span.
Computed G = 24.2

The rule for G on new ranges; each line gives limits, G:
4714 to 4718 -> 24.0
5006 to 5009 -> 28.4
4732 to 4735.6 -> 23.7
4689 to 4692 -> 21.7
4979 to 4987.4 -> 26.9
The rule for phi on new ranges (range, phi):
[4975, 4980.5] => -5.3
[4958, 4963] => -5.5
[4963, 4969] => -6.6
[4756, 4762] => -4.8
